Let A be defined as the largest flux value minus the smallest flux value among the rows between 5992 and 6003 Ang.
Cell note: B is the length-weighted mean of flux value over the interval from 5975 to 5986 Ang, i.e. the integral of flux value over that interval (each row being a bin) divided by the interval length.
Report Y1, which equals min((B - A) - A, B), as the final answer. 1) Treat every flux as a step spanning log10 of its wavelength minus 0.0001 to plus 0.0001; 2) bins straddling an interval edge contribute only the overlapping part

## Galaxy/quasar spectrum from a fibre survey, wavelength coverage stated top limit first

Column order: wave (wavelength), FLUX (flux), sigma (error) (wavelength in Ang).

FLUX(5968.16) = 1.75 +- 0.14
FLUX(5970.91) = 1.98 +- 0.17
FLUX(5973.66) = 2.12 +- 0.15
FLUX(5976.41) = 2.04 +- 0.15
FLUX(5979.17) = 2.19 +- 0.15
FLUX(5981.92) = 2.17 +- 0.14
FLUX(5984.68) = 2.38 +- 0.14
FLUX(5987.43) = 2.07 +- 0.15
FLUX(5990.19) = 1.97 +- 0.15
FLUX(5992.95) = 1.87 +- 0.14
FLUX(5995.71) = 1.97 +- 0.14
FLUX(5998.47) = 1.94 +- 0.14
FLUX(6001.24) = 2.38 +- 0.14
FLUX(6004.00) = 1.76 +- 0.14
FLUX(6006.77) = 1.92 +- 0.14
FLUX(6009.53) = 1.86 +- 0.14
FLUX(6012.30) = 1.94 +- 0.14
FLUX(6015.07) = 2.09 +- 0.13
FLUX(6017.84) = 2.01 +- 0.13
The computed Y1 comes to 1.2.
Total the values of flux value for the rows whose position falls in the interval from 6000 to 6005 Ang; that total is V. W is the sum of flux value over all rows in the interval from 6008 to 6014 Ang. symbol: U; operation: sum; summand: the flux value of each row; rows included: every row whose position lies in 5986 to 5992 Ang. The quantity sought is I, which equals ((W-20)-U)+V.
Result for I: -16.1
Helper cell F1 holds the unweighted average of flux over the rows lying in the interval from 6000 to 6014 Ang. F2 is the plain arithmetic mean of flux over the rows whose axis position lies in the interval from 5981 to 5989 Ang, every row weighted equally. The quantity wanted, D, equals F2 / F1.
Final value 1.12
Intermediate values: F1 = 1.97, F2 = 2.21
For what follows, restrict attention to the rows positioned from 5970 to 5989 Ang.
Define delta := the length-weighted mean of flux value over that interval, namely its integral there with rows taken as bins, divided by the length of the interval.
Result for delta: 2.14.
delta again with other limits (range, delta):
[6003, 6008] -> 1.84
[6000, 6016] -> 1.99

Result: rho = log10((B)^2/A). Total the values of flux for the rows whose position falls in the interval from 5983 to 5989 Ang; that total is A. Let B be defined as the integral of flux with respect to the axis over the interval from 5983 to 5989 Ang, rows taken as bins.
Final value 1.60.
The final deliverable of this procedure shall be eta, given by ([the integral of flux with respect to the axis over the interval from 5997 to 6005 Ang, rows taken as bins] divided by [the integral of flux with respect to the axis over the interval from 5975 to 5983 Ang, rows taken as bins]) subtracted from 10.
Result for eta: 9.04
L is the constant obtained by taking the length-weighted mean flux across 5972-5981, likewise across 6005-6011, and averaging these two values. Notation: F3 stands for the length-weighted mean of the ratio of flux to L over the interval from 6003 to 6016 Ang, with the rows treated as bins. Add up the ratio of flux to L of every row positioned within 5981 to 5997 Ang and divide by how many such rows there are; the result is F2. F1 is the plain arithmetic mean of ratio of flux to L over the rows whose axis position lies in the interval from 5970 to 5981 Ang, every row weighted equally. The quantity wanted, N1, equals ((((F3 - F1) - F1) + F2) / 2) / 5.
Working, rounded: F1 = 1.04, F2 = 1.04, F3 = 0.96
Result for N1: -0.009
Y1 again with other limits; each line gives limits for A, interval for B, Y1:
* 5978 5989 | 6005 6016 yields 1.3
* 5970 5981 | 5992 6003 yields 1.6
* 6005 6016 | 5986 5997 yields 1.5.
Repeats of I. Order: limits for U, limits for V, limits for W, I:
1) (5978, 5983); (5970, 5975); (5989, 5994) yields -16.4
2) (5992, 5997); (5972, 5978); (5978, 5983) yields -15.3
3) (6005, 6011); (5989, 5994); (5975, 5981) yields -15.7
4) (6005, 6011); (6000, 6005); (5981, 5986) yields -15.1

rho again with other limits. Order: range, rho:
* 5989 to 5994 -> 1.38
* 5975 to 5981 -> 1.58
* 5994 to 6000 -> 1.55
